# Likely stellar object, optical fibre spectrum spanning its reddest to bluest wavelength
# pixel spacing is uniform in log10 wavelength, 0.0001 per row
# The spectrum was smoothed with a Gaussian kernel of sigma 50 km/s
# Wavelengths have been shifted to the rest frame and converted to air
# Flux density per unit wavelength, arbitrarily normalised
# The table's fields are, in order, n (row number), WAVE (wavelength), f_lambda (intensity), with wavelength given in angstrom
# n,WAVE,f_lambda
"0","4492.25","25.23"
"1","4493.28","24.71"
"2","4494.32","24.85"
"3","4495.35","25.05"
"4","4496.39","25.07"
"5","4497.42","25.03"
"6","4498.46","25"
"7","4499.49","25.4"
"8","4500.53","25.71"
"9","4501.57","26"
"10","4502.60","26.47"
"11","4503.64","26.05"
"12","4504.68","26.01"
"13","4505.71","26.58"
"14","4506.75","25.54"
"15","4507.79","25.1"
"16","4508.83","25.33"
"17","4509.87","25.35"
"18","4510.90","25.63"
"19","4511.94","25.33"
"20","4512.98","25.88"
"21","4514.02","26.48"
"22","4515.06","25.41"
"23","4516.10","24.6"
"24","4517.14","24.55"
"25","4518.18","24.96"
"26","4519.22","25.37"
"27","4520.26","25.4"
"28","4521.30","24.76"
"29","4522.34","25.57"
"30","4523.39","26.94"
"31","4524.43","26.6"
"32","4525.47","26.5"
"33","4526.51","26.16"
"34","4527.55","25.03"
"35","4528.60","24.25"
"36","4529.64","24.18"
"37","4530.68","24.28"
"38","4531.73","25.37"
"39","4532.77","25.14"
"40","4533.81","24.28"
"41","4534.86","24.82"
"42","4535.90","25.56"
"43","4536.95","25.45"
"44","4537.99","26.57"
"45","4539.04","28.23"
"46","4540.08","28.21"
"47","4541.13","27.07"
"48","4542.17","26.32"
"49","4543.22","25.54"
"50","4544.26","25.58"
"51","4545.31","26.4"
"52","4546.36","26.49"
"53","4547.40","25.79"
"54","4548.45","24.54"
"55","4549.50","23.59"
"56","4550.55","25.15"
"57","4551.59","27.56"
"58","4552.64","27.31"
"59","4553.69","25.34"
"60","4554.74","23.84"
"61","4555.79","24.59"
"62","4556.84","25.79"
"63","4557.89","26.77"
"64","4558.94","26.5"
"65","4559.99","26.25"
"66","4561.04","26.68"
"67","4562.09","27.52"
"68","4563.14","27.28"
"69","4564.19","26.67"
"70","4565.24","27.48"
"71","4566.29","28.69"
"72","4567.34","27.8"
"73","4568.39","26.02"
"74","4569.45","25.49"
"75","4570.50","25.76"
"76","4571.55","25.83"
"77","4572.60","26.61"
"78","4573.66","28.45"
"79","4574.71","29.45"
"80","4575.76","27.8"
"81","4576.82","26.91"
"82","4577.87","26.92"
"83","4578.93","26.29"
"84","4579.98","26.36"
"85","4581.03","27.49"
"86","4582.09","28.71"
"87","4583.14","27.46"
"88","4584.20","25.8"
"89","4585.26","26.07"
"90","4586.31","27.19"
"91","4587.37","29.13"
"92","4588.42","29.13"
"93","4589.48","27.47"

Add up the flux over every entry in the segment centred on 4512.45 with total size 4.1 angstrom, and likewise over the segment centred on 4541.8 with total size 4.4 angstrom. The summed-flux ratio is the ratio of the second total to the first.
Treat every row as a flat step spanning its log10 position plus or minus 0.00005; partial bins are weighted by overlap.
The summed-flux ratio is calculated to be 1.04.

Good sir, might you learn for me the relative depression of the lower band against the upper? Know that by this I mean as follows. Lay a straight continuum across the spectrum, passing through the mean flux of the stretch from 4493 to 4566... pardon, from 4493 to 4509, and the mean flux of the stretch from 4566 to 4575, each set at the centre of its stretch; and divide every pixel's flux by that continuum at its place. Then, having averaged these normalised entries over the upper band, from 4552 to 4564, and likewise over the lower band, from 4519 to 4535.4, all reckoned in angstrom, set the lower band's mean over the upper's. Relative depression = 0.99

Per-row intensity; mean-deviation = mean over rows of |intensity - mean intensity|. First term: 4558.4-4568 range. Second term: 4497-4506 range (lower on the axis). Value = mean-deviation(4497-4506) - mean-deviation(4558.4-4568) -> -0.1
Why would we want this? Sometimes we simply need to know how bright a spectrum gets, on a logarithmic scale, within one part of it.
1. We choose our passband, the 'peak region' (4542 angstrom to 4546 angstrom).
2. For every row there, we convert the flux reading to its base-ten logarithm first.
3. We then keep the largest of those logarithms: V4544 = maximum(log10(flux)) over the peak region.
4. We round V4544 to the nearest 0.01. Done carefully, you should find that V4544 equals 1.42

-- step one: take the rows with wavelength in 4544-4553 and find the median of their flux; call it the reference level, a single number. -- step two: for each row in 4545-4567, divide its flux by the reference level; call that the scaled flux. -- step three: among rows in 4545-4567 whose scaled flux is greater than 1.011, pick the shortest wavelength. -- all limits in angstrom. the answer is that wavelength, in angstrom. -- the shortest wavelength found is 4545.31 angstrom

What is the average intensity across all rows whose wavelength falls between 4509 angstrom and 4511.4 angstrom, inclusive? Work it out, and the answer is 25.5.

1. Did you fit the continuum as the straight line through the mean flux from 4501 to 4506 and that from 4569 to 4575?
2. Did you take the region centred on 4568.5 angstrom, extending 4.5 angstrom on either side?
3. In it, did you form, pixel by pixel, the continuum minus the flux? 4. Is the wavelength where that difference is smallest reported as 4566.29 angstrom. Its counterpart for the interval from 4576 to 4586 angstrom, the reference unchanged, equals 4582.09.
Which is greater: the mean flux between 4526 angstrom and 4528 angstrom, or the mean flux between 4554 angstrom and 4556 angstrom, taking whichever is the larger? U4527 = 25.6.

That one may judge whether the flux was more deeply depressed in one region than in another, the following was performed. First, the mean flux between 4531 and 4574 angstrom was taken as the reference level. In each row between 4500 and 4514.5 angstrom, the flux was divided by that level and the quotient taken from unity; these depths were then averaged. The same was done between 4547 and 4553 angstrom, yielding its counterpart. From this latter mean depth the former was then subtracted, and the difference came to 0.01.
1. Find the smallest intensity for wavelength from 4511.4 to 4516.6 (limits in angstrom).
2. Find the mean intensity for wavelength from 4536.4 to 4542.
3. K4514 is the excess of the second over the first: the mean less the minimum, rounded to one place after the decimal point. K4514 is 2.5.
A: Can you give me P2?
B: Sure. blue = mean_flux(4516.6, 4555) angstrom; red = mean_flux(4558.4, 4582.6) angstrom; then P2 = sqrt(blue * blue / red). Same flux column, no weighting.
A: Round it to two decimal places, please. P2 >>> 4.93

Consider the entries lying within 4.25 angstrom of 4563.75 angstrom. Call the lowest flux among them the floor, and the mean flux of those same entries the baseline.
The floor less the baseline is -1.05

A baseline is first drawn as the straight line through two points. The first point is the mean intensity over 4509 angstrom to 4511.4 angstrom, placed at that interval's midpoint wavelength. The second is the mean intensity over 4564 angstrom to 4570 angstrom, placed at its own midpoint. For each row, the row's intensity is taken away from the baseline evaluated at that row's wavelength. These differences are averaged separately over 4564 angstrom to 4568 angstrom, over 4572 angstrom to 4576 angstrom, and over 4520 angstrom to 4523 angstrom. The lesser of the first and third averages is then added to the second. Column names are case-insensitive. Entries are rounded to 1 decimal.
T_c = -1.5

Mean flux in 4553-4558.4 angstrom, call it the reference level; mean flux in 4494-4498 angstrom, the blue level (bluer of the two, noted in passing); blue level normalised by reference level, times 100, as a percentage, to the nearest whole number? 99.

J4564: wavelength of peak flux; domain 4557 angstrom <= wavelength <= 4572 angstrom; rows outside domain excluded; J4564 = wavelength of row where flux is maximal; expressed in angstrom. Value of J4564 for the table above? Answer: 4566.29 angstrom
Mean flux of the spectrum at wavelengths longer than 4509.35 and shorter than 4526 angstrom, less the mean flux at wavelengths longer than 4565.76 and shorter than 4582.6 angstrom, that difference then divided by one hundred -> -0.016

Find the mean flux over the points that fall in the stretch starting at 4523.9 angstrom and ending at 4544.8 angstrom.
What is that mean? 25.8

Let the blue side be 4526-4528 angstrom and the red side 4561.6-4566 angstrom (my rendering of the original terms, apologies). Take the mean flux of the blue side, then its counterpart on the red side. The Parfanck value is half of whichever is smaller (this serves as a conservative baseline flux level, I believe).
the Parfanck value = 12.8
